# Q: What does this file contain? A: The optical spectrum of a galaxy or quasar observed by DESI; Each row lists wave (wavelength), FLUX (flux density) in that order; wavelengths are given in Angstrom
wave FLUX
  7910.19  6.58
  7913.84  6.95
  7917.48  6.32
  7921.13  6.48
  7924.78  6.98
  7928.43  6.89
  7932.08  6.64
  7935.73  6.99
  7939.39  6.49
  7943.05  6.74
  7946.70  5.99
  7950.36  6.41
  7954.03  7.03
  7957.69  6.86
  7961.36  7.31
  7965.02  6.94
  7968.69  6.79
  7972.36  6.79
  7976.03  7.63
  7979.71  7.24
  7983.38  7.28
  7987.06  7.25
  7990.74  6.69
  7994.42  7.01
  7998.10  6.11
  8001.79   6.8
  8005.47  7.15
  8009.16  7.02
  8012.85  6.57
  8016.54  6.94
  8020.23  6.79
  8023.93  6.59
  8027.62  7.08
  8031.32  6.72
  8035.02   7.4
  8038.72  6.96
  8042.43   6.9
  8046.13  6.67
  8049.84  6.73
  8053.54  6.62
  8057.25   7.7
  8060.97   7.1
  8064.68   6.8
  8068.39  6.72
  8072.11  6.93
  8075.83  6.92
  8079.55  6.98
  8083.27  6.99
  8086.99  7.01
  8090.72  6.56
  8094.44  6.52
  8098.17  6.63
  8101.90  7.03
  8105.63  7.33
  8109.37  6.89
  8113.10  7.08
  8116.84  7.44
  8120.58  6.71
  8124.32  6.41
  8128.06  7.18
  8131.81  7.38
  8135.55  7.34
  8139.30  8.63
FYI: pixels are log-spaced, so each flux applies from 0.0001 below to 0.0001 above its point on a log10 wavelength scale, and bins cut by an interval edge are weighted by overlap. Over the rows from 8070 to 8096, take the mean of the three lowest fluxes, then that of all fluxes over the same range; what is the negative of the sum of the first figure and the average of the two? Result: -13.42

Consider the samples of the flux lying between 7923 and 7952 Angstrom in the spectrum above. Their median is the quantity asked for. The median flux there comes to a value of 6.69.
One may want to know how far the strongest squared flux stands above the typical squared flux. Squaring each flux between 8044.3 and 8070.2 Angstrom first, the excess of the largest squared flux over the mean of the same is 11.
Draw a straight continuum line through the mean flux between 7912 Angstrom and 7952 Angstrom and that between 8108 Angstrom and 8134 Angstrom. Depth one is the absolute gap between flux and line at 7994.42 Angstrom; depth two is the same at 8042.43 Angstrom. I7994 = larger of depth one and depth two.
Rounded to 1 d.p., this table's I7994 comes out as 0.3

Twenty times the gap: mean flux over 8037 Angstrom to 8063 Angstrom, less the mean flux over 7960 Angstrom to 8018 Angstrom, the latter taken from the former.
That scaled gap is 0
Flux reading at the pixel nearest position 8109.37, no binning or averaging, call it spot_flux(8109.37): 6.89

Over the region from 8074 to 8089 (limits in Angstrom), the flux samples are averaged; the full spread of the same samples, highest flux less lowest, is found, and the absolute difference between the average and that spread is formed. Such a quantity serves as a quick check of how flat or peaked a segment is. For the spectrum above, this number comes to 6.88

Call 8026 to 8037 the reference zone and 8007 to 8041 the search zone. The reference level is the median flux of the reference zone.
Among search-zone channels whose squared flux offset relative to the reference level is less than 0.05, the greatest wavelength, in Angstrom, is 8038.72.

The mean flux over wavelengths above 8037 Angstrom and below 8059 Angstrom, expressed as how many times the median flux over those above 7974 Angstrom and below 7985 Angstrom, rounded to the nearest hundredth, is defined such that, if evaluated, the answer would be 0.95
